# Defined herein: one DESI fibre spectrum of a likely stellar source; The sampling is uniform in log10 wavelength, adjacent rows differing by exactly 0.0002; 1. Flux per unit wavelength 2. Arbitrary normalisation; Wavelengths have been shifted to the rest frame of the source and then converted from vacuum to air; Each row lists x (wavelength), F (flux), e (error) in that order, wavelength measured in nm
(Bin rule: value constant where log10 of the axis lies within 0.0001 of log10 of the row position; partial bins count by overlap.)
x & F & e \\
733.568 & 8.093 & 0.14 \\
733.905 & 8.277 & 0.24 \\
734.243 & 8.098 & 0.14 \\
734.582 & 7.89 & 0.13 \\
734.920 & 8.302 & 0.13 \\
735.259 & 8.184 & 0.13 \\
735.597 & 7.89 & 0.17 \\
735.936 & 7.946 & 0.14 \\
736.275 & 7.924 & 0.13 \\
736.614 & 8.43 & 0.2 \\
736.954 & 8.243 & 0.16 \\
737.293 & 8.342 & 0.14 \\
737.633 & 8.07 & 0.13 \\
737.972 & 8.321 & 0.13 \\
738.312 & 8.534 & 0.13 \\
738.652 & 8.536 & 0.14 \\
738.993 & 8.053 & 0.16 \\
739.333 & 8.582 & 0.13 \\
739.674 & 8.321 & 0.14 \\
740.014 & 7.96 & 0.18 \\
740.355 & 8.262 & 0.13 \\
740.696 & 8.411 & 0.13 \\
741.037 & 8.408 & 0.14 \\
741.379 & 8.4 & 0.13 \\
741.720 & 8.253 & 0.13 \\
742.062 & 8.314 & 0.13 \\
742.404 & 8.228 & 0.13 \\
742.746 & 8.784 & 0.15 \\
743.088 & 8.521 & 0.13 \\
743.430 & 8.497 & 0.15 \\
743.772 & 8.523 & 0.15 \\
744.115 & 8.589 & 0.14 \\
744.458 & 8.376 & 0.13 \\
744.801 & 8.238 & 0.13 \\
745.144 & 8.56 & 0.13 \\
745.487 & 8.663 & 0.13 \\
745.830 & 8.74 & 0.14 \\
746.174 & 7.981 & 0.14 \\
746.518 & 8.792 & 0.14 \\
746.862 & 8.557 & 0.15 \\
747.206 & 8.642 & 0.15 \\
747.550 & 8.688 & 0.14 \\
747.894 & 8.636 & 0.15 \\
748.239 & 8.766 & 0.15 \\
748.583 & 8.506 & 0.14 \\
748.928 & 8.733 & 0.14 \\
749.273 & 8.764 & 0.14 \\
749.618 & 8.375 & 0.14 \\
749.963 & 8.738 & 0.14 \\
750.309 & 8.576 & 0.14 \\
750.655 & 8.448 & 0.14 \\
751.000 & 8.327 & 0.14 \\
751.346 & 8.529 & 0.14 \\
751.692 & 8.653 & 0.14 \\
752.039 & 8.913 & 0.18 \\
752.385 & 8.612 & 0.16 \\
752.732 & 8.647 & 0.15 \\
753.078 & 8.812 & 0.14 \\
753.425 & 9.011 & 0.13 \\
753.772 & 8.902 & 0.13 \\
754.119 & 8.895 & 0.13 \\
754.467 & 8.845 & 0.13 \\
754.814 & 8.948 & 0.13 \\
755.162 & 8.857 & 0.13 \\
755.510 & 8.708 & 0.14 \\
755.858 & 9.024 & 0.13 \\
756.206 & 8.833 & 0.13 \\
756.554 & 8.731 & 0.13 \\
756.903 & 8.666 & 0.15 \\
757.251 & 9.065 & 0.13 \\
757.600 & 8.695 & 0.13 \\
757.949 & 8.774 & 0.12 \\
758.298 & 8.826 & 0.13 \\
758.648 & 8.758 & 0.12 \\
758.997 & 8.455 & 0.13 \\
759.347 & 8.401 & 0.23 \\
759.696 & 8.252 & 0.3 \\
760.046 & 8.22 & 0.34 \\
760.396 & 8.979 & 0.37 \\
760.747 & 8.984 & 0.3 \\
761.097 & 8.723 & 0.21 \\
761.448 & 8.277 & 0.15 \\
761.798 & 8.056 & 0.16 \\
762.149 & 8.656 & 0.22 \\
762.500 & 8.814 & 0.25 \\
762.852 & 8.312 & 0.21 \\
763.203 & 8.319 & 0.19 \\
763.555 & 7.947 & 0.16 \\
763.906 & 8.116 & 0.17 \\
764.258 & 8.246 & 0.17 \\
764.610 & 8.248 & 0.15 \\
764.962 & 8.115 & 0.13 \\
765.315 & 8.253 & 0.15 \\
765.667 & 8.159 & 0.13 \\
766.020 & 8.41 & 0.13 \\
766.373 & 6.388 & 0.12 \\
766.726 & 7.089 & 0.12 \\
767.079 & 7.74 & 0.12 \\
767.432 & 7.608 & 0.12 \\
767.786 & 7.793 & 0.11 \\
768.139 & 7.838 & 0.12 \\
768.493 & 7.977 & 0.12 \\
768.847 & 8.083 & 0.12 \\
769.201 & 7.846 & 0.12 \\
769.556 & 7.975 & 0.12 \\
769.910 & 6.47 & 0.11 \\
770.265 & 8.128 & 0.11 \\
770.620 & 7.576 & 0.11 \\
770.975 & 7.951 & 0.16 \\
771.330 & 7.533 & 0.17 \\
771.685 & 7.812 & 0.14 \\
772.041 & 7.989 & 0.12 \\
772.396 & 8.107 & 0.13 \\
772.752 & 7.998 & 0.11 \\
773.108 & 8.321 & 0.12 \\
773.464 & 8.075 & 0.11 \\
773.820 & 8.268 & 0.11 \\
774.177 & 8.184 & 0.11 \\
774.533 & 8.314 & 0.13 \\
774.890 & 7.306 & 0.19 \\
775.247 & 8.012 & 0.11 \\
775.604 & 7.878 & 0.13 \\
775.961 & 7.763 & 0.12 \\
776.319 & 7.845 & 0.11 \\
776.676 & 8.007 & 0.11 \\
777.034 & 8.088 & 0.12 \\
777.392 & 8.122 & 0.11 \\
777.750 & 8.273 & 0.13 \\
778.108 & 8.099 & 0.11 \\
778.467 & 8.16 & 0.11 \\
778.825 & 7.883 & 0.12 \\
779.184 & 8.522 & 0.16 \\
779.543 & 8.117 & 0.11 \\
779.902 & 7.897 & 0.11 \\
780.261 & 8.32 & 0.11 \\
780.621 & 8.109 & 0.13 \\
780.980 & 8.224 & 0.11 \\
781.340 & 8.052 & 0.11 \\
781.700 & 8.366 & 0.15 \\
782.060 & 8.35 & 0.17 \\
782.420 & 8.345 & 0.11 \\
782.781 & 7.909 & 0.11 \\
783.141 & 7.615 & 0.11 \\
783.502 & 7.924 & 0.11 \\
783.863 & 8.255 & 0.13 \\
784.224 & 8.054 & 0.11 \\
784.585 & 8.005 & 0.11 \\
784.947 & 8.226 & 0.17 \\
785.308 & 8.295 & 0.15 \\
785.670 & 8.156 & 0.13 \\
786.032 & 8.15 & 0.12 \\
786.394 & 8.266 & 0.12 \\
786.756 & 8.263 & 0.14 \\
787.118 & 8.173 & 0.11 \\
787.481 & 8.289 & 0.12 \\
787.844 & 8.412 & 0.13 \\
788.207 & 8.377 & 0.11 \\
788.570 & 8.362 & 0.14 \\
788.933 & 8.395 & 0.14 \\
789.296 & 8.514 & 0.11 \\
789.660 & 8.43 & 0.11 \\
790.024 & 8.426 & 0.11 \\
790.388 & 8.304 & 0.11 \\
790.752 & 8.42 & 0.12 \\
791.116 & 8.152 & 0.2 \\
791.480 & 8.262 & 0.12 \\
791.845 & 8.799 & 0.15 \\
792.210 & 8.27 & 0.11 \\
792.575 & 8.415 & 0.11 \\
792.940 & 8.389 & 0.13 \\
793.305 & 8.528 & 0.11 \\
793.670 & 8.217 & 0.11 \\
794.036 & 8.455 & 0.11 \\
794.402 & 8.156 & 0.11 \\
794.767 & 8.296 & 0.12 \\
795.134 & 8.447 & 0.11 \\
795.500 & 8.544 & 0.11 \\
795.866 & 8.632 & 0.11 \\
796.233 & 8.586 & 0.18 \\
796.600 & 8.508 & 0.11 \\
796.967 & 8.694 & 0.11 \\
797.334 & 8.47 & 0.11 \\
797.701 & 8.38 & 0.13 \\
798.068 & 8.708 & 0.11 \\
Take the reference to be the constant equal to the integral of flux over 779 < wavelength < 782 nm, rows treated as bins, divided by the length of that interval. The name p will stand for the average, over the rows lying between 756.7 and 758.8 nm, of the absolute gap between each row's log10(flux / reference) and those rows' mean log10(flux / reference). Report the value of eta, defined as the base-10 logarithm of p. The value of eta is -2.32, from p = 0.005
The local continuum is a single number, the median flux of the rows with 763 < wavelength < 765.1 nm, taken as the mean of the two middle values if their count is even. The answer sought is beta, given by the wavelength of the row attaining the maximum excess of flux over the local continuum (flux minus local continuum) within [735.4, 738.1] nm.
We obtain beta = 736.614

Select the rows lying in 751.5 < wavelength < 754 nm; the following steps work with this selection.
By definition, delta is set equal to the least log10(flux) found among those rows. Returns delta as 0.935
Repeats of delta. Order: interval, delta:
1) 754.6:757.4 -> 0.938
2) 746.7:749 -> 0.930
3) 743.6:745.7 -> 0.916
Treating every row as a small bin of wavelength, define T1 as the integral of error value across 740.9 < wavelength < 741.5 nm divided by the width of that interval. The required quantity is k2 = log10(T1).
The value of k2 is -0.87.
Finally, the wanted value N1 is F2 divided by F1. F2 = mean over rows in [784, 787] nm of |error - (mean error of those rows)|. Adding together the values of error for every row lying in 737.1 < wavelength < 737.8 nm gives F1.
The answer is 0.061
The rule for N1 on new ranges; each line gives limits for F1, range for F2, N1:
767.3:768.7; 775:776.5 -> 0.016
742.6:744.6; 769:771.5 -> 0.024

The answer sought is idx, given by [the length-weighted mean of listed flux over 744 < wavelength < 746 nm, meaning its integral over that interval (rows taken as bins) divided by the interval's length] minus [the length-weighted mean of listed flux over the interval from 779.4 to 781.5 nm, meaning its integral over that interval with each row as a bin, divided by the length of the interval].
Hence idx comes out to 0.41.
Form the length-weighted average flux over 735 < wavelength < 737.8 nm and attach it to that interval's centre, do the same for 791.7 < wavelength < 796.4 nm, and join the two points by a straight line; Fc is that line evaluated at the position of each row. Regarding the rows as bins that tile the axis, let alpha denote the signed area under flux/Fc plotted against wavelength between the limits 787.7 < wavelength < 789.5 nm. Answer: 1.80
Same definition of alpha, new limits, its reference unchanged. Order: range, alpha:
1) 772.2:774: 1.76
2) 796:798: 2.02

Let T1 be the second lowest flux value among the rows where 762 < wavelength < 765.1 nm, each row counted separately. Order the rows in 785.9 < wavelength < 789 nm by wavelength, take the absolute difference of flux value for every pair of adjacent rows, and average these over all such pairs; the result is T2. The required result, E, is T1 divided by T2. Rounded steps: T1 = 8.115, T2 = 0.07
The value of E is 122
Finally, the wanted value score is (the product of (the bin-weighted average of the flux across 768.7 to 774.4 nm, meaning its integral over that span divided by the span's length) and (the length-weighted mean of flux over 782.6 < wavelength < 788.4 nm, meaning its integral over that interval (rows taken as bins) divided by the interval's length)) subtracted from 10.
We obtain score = -54.3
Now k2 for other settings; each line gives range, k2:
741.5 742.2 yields -0.89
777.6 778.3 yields -0.92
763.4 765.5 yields -0.81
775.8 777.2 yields -0.94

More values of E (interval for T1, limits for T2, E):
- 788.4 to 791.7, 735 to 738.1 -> 39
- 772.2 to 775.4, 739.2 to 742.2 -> 50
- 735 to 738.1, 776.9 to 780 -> 32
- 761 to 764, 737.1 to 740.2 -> 27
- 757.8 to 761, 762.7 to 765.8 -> 63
